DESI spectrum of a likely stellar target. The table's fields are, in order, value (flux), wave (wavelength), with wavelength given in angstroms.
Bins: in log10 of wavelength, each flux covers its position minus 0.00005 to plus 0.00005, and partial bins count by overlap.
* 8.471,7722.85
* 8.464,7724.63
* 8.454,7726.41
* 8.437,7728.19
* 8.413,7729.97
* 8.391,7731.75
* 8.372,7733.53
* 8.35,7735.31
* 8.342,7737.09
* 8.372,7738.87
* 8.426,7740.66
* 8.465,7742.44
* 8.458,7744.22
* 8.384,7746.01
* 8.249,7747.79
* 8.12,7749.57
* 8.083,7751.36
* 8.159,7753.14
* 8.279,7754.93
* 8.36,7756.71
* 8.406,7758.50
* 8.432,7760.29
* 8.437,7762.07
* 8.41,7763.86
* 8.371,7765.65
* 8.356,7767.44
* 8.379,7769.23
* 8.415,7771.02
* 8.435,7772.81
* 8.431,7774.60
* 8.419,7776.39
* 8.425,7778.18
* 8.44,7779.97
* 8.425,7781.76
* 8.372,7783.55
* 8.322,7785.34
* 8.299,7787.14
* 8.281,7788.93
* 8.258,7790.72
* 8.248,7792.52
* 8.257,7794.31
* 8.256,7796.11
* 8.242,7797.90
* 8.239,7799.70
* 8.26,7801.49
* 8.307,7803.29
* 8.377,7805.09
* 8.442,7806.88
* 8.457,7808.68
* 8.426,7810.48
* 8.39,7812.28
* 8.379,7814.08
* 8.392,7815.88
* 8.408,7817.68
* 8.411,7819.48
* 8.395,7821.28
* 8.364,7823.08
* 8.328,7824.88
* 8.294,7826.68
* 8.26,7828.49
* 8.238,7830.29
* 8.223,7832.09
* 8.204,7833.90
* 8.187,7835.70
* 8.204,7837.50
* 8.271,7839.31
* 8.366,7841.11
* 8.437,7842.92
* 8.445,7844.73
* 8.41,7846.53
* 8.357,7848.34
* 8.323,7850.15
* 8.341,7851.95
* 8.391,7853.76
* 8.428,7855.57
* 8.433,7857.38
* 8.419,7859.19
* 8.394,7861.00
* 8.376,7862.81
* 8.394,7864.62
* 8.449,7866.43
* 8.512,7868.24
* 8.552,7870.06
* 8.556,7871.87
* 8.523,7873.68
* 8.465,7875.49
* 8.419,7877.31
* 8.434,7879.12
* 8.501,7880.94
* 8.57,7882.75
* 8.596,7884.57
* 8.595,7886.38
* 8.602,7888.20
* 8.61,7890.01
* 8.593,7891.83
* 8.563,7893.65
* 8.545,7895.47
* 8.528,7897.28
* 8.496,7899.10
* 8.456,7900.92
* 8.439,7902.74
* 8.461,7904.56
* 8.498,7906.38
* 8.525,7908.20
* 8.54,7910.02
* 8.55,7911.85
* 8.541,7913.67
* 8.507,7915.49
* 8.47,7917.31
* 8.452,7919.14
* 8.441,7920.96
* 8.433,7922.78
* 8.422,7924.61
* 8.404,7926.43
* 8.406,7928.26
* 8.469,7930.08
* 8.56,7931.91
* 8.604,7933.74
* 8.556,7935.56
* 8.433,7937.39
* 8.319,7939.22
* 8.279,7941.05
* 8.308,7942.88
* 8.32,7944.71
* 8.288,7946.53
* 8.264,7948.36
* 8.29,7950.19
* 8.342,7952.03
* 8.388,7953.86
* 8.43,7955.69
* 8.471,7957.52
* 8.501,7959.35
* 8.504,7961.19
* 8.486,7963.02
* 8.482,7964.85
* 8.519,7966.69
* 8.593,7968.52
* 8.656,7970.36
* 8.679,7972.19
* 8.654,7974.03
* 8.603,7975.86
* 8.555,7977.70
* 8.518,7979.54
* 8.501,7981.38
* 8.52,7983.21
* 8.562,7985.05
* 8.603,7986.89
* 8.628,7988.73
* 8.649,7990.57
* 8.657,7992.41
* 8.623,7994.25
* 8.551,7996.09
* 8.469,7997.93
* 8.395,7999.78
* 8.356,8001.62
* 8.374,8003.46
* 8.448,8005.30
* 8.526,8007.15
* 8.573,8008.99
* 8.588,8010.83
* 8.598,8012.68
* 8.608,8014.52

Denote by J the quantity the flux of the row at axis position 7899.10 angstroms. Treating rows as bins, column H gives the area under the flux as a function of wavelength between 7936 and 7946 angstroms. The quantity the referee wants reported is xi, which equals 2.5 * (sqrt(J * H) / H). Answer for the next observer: 0.80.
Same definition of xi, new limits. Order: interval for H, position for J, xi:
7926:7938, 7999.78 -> 0.72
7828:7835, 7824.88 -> 0.95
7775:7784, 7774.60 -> 0.83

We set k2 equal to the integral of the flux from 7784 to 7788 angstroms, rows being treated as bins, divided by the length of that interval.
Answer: 8.31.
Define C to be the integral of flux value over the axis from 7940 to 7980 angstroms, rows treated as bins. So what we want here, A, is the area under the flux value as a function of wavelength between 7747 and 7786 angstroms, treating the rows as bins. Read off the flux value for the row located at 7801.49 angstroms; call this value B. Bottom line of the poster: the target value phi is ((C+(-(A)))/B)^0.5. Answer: 1.24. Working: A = 326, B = 8.26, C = 338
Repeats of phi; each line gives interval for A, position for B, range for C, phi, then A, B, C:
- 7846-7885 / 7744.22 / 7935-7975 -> 1.00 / 329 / 8.458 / 338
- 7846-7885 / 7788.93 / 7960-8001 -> 1.62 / 329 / 8.281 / 351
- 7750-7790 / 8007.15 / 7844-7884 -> 0.63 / 334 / 8.526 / 338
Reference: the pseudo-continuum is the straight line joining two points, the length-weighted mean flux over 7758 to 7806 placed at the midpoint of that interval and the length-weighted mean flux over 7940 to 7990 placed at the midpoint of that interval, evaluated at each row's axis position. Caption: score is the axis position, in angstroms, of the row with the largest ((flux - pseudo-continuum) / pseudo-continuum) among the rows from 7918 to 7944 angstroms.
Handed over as 7933.74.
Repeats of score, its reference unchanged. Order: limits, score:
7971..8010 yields 7972.19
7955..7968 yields 7966.69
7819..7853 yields 7844.73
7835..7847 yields 7844.73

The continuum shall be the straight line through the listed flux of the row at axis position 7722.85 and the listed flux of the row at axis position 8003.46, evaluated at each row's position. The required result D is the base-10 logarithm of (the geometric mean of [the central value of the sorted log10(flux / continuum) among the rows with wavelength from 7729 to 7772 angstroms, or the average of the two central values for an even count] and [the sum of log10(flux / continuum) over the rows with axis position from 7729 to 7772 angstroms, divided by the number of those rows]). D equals -2.3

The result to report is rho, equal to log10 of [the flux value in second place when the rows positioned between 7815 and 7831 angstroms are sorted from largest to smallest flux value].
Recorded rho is 0.925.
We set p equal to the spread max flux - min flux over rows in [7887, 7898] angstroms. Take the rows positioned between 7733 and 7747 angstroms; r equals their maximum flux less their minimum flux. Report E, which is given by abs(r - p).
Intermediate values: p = 0.082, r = 0.123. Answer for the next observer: 0.04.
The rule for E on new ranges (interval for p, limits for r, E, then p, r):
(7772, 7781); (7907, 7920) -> 0.08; 0.021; 0.098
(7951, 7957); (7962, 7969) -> 0.02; 0.088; 0.111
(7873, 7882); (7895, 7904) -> 0.00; 0.104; 0.106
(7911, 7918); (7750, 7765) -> 0.27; 0.080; 0.354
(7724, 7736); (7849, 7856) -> 0.01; 0.114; 0.105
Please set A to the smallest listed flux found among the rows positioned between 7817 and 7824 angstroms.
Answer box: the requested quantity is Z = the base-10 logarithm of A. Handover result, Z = 0.922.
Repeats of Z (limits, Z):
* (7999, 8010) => 0.922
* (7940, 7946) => 0.918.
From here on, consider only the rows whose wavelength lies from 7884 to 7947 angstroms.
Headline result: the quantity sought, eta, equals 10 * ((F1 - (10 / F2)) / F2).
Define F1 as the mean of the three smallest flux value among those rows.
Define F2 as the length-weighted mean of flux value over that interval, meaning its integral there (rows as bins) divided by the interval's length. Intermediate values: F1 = 8.29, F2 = 8.48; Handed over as 8.39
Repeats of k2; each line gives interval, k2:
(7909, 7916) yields 8.53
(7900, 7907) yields 8.46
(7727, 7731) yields 8.42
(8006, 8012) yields 8.55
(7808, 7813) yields 8.42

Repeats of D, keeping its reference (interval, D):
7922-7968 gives -2.8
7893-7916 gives -2.2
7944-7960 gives -2.7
